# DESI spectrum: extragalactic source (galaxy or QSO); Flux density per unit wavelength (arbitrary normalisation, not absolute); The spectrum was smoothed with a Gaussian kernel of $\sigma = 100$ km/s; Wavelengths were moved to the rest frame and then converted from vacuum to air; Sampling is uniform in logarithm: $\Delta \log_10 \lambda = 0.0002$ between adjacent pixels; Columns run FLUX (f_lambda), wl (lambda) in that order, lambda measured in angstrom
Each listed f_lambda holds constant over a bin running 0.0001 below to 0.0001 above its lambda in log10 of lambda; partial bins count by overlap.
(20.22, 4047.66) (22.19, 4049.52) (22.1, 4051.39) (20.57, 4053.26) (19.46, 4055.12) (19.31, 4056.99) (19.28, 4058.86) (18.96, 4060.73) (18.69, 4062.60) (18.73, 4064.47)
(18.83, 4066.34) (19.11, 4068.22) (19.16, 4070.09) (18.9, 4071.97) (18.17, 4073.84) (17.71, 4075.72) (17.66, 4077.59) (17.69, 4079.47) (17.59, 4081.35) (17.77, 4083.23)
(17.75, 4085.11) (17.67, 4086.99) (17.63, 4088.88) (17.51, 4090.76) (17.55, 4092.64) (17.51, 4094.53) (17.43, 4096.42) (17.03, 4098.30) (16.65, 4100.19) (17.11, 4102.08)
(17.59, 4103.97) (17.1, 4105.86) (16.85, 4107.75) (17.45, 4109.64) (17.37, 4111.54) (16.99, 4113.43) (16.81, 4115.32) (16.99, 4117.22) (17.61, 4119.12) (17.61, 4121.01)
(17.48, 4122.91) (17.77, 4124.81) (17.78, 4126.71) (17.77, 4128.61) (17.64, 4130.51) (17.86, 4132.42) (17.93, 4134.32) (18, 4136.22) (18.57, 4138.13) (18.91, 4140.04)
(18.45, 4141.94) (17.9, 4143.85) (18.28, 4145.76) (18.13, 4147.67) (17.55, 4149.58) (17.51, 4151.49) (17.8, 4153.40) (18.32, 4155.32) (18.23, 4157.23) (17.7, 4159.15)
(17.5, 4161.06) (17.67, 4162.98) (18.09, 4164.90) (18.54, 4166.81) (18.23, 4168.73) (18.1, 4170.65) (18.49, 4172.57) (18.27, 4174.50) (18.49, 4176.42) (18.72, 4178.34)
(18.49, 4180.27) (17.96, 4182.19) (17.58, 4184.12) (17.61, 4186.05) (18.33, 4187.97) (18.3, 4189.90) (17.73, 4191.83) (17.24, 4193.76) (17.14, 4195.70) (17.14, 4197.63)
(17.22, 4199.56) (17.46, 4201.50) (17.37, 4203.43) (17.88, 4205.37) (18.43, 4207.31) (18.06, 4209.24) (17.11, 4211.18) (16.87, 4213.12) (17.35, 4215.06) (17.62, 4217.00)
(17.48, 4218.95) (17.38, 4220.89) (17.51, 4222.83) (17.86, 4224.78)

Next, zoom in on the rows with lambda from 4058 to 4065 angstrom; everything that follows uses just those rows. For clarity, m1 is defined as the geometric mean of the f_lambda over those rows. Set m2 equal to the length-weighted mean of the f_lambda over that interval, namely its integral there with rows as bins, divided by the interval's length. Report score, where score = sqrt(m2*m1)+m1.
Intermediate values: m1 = 18.9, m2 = 18.9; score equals 37.8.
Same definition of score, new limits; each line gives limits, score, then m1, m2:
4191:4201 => 34.6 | 17.3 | 17.3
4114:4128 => 34.9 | 17.4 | 17.4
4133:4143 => 36.7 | 18.4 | 18.4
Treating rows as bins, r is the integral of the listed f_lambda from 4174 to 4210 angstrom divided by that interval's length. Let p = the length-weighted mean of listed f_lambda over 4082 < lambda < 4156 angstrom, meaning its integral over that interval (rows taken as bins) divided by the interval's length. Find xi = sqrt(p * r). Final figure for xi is 17.7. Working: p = 17.6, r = 17.9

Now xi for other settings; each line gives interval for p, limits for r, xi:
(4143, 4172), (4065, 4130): 17.8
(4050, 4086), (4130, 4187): 18.5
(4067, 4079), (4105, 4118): 17.7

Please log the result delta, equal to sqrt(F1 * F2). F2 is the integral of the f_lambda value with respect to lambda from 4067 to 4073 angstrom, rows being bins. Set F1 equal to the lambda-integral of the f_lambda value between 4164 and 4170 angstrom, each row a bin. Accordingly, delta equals 112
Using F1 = 110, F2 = 114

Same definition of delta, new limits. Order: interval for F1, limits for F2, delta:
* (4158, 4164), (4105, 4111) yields 104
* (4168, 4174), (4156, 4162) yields 108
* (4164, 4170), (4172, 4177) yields 100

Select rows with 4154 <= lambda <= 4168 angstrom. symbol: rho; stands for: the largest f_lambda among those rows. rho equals 18.54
